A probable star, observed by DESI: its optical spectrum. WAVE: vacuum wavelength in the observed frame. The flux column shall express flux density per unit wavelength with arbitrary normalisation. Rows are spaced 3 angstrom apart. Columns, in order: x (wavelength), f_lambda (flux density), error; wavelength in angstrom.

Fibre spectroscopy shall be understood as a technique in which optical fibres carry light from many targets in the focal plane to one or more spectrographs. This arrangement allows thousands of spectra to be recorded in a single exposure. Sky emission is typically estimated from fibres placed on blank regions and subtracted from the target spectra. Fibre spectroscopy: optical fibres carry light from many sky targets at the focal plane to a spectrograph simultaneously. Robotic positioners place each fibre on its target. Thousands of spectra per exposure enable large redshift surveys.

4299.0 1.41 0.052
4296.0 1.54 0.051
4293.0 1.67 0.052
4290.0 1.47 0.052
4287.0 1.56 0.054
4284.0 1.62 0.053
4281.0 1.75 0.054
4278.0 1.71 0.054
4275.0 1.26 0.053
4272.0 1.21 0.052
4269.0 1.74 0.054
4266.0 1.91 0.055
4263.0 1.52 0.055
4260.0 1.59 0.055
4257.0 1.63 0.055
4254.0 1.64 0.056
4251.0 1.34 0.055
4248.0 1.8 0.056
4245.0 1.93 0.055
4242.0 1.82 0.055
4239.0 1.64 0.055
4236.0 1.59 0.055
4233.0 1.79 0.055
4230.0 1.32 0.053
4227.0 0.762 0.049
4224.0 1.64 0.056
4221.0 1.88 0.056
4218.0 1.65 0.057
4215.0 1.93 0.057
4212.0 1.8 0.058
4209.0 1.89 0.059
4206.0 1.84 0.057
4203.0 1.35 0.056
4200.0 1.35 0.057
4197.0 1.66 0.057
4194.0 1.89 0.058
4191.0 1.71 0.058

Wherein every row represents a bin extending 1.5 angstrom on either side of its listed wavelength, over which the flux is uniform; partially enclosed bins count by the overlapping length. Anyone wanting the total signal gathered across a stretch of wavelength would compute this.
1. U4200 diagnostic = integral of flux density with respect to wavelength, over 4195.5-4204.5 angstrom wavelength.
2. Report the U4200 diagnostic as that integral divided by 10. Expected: 1.31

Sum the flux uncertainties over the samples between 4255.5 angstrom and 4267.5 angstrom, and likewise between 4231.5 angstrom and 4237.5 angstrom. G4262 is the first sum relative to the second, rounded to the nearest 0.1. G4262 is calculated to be 2.0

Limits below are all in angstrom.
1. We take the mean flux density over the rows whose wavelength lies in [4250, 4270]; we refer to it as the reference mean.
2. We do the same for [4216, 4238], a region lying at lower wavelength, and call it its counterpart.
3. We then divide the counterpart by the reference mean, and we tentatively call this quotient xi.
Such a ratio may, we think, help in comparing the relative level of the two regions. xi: 0.94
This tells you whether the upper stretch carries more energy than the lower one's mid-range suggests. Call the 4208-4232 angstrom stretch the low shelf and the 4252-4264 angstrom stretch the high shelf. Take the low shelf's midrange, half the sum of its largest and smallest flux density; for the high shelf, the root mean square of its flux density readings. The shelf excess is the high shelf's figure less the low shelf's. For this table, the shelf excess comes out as 0.25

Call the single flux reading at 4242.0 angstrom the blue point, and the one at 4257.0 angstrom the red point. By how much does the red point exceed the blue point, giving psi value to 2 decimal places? -0.19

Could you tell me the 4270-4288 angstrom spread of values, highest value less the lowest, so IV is 0.54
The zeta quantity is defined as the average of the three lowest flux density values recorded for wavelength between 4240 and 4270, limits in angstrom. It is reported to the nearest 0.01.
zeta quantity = 1.48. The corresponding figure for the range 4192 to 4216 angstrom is 1.45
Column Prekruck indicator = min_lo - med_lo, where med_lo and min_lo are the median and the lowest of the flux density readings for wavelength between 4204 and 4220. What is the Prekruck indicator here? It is -0.19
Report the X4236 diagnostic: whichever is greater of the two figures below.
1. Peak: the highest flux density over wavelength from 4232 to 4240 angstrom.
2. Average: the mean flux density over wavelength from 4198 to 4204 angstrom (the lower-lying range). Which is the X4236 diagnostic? 1.79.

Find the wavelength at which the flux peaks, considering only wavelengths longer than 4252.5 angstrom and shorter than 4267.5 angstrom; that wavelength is 4266.0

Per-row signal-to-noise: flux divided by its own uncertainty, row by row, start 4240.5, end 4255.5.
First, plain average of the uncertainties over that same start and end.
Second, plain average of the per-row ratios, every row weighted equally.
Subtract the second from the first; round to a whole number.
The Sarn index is -31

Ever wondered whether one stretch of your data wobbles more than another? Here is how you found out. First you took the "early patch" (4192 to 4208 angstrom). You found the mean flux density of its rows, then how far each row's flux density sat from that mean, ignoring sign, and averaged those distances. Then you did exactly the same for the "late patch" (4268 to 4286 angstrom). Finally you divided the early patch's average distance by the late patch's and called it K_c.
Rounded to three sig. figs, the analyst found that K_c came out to 1.03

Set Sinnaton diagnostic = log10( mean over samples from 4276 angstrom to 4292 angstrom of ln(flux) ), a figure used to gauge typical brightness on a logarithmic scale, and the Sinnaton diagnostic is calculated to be -0.32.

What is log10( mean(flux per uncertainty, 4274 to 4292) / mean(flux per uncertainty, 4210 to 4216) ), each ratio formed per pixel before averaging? -0.04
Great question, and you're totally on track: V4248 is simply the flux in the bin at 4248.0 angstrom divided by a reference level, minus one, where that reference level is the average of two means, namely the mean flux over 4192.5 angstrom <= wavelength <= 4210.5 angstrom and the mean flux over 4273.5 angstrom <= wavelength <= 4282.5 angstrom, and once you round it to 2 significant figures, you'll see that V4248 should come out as 0.11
